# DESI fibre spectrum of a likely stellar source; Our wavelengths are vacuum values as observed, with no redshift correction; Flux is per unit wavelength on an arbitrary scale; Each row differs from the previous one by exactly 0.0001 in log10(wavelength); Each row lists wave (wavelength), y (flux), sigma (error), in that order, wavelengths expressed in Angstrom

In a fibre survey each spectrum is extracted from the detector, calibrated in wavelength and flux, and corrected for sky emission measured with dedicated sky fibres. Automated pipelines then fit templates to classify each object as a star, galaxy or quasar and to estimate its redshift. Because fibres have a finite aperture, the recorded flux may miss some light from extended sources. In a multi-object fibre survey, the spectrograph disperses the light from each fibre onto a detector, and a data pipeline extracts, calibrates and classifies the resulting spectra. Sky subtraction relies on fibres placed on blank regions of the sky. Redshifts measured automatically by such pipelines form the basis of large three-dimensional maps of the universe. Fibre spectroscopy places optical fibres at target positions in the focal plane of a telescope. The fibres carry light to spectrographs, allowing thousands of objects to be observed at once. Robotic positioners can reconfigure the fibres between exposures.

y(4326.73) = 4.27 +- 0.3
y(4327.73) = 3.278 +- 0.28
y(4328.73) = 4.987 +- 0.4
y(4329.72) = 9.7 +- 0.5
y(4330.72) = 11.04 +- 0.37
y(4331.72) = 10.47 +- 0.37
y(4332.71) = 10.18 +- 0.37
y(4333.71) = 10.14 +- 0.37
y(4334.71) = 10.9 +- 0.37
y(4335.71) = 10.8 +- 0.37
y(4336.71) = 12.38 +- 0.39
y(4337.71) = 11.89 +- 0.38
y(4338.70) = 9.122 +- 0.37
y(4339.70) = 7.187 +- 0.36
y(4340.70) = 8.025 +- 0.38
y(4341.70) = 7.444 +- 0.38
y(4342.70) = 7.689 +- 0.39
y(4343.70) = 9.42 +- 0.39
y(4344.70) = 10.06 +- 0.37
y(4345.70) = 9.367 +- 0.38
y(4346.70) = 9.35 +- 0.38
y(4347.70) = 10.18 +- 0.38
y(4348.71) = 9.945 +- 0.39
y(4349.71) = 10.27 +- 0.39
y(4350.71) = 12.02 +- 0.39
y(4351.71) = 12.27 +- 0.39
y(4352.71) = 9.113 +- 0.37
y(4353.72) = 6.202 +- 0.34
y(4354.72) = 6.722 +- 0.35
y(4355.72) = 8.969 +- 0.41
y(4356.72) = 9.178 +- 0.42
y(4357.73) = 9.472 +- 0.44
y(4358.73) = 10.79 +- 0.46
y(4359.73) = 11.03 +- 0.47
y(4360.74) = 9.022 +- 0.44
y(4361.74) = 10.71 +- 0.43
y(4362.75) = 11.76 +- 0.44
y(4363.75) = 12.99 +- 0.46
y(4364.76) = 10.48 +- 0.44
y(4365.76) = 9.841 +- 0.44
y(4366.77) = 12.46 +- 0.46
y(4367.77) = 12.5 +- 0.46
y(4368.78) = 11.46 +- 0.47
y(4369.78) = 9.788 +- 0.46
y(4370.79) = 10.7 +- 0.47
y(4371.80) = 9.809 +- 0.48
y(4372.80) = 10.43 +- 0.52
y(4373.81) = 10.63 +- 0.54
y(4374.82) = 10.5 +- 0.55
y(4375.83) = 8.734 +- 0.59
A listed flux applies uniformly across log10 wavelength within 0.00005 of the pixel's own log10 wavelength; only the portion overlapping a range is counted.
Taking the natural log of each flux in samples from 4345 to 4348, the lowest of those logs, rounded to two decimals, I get 2.24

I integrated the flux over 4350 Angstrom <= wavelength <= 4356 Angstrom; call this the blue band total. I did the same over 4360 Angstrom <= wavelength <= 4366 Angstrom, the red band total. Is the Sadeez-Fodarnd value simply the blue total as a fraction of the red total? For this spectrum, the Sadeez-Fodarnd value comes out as 0.85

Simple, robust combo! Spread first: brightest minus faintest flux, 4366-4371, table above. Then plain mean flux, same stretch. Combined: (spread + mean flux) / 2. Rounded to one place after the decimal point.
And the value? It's 7.0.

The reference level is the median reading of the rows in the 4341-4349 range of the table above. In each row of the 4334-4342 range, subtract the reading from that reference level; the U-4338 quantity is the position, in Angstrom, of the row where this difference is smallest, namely 4336.71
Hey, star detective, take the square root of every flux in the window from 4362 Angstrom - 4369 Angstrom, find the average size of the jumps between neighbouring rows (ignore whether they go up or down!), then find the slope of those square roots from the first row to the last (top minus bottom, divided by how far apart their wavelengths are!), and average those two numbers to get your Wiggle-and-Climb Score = 0.10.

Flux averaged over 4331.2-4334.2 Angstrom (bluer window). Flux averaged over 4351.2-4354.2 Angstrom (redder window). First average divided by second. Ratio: 1.12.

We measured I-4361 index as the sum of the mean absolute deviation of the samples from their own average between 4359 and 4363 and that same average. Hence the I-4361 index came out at 11.4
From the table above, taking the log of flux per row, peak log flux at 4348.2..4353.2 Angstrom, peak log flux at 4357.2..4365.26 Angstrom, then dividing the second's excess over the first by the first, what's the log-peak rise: 0.023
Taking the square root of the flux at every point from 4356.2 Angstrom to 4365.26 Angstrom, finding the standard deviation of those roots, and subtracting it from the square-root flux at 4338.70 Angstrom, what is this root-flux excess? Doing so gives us 2.8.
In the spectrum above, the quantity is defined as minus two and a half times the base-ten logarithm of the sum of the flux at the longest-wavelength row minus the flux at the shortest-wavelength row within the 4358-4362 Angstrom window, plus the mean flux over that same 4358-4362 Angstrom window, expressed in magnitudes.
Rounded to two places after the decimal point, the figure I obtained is -2.53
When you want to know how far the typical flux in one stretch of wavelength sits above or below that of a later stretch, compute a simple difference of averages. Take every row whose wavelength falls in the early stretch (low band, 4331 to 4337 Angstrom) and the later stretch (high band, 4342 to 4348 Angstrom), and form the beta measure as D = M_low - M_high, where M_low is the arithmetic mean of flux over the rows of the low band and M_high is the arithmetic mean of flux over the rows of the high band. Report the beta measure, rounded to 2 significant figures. 1.5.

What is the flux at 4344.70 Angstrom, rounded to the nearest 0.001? 10.060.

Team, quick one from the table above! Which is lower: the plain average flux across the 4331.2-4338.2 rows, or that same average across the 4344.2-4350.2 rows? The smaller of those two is 9.9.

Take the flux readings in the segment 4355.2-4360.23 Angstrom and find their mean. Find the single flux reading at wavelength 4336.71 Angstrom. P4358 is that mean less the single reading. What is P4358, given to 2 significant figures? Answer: -2.5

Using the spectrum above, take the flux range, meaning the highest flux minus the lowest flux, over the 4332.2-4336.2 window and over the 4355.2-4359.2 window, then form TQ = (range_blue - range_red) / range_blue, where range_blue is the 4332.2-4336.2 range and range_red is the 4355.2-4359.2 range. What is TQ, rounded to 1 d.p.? -1.4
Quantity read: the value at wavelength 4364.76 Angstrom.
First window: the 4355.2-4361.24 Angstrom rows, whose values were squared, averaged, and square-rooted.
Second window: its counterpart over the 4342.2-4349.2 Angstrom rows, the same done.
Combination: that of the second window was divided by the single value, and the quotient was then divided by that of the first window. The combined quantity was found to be 0.092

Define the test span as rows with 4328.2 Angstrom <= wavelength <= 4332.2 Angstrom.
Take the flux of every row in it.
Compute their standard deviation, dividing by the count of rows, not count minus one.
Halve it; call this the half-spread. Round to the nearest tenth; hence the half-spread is 1.2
